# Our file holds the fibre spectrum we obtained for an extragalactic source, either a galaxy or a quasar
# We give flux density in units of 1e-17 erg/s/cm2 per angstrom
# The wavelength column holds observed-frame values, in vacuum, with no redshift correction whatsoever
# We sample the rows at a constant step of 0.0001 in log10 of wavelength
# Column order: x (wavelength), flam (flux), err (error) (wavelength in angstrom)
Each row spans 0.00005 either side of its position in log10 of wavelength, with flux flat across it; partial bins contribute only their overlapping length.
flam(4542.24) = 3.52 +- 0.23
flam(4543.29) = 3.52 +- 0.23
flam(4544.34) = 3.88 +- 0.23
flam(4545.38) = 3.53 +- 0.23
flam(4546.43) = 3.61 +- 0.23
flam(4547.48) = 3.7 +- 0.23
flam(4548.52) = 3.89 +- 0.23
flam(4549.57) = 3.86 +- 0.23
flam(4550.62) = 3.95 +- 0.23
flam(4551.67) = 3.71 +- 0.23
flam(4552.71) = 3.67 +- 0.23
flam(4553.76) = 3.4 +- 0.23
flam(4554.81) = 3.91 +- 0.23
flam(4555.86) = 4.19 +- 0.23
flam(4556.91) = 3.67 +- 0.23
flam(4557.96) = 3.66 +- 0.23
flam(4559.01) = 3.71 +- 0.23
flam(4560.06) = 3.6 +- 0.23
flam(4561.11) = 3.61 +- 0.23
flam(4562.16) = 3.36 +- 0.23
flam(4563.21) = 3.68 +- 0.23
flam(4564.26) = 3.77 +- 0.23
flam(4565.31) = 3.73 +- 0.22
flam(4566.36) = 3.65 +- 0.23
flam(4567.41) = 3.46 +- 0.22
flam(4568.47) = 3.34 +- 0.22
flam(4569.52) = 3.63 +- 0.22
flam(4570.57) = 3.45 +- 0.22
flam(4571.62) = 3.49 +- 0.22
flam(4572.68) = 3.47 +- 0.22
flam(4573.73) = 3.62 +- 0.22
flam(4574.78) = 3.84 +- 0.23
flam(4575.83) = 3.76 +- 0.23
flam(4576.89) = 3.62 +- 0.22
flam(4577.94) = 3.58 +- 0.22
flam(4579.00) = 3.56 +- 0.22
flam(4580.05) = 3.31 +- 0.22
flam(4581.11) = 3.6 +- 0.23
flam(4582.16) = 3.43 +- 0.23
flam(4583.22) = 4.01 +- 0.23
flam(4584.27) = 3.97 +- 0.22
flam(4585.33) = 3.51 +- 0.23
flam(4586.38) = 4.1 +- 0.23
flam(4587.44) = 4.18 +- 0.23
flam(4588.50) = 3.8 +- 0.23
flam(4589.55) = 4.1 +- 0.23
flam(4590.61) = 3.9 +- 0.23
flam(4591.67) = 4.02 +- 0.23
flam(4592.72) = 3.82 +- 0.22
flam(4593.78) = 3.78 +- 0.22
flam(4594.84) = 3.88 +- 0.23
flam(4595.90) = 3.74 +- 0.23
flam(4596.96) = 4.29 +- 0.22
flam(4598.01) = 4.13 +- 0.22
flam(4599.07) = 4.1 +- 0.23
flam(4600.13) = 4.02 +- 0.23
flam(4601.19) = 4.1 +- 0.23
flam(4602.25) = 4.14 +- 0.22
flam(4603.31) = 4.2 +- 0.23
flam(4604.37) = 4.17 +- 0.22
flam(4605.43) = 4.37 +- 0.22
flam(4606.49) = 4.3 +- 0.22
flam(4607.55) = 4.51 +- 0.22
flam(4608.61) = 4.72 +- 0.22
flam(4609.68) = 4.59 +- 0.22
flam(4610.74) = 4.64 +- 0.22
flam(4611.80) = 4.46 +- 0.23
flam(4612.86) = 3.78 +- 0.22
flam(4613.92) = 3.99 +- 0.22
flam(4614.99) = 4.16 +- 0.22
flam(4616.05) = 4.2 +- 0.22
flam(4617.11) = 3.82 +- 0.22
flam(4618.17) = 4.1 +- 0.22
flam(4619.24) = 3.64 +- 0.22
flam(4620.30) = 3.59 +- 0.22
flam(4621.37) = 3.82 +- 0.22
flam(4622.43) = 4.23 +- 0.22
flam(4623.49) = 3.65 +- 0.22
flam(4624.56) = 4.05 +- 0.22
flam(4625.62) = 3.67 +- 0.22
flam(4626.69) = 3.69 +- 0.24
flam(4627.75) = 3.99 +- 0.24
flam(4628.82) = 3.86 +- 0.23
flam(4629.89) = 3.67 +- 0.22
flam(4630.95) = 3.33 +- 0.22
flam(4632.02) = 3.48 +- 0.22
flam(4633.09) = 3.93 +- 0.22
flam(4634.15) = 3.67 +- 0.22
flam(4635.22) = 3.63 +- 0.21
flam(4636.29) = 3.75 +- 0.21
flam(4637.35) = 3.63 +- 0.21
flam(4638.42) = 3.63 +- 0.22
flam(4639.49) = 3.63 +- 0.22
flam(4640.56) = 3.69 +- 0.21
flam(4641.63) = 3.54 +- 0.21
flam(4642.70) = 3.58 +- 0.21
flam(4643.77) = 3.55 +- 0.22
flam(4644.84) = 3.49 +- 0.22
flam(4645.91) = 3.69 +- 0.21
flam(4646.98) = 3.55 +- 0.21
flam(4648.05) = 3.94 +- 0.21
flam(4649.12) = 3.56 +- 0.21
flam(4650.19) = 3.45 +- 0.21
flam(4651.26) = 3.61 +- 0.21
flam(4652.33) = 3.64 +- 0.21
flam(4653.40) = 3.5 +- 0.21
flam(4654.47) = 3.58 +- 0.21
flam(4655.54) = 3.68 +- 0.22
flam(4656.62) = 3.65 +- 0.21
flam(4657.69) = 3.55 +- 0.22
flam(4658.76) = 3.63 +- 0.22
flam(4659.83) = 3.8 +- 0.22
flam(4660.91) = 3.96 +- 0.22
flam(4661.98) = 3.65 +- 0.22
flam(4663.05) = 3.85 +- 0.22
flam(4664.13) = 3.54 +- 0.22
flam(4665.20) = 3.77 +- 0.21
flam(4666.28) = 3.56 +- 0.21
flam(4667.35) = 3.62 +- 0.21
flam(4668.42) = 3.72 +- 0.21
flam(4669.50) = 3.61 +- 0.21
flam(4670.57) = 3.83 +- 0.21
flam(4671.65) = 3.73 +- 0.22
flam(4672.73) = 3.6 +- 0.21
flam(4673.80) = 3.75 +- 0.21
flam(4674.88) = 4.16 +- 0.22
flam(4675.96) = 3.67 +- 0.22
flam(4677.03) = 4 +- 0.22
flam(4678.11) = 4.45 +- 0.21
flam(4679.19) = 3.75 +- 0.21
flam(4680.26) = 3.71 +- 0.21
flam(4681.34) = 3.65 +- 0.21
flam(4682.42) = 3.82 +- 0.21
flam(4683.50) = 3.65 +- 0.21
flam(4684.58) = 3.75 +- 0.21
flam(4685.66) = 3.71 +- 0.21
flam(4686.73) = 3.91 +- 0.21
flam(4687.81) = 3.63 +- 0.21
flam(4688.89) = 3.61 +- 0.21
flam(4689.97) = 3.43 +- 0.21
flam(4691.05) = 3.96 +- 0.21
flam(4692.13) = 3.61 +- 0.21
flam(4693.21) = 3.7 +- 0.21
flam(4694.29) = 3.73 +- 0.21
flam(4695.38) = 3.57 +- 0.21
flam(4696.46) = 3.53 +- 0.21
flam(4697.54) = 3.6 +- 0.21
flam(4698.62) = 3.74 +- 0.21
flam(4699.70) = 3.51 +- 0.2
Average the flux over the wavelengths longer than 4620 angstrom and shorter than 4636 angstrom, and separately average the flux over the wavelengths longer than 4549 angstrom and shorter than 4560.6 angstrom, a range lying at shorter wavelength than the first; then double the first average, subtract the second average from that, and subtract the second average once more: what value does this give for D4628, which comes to -0.01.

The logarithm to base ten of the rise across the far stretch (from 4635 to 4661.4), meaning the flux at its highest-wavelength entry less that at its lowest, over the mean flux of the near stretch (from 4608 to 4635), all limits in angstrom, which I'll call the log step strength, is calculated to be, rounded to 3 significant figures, -1.08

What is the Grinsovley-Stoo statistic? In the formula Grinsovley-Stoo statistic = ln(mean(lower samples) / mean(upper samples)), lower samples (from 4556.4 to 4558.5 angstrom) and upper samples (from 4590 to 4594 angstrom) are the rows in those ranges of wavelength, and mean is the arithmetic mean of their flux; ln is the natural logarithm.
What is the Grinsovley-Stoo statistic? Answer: -0.06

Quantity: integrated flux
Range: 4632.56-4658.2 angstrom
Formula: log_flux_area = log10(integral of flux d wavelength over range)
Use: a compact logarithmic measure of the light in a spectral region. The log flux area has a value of 1.97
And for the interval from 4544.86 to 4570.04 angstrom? 1.97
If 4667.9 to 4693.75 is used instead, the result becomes 1.99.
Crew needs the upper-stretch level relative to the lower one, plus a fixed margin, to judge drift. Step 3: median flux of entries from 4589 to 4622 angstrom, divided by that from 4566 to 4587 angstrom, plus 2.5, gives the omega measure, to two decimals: 3.64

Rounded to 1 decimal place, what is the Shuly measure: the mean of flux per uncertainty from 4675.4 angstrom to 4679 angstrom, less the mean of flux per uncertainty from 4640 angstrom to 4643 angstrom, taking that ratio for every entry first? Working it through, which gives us 1.5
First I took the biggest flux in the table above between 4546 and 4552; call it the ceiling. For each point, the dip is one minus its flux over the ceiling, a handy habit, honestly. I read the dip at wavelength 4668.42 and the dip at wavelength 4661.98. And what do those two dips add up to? 0.13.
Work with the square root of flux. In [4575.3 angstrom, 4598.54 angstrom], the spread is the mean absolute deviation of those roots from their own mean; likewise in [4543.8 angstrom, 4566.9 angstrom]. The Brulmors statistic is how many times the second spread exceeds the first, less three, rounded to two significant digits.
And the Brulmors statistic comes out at -2.4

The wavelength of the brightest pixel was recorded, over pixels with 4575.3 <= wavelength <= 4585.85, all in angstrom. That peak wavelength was 4583.22 angstrom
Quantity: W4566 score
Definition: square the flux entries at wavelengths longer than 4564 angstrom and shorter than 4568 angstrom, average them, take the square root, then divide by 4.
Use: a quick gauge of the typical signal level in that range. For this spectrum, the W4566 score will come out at 0.914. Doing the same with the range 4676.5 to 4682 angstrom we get 0.981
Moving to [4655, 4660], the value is 0.916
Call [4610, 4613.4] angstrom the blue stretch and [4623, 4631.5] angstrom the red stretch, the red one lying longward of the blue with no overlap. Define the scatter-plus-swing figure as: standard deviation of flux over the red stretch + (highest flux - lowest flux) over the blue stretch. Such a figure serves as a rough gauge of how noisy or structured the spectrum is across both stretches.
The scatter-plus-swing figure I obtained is 1.1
